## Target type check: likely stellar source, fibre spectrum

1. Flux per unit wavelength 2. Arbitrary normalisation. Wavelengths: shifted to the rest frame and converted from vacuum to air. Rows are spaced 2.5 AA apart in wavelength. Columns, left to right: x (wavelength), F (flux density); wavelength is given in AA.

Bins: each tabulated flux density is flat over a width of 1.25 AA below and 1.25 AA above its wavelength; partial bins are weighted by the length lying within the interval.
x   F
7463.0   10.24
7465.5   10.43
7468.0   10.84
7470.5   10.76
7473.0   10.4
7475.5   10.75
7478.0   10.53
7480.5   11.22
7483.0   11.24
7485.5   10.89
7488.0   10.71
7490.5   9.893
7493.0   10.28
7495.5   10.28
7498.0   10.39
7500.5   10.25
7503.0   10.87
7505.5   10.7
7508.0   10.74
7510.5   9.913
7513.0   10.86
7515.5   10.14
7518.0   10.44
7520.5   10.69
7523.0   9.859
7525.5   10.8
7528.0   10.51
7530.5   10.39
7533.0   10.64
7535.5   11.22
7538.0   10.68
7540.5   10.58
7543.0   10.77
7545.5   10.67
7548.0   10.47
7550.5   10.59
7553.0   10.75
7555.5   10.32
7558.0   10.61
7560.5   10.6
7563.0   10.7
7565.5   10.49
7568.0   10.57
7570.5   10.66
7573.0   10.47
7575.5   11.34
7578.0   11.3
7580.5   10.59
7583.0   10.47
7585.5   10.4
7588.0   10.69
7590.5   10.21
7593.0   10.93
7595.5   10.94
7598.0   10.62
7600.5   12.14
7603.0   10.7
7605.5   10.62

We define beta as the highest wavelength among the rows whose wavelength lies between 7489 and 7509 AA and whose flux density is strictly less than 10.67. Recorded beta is 7500.5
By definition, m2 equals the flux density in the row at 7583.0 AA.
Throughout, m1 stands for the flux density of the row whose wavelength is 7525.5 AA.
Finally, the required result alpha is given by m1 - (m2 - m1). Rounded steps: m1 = 10.8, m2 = 10.47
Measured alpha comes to 11.1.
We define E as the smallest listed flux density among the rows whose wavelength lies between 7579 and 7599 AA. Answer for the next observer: 10.21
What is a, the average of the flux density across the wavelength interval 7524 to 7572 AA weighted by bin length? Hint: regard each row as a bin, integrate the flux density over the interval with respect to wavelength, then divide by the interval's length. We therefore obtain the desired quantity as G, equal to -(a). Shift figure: -10.6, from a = 10.63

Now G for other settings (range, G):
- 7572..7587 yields -10.8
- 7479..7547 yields -10.6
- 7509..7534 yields -10.4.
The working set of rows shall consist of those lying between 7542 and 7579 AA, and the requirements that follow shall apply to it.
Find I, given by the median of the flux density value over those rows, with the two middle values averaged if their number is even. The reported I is 10.6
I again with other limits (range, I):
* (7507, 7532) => 10.5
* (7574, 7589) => 10.6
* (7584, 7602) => 10.7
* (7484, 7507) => 10.4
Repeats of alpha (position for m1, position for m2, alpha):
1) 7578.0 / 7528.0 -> 12.1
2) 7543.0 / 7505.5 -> 10.8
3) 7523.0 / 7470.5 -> 9.0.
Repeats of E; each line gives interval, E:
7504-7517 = 9.913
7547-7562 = 10.32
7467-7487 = 10.4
